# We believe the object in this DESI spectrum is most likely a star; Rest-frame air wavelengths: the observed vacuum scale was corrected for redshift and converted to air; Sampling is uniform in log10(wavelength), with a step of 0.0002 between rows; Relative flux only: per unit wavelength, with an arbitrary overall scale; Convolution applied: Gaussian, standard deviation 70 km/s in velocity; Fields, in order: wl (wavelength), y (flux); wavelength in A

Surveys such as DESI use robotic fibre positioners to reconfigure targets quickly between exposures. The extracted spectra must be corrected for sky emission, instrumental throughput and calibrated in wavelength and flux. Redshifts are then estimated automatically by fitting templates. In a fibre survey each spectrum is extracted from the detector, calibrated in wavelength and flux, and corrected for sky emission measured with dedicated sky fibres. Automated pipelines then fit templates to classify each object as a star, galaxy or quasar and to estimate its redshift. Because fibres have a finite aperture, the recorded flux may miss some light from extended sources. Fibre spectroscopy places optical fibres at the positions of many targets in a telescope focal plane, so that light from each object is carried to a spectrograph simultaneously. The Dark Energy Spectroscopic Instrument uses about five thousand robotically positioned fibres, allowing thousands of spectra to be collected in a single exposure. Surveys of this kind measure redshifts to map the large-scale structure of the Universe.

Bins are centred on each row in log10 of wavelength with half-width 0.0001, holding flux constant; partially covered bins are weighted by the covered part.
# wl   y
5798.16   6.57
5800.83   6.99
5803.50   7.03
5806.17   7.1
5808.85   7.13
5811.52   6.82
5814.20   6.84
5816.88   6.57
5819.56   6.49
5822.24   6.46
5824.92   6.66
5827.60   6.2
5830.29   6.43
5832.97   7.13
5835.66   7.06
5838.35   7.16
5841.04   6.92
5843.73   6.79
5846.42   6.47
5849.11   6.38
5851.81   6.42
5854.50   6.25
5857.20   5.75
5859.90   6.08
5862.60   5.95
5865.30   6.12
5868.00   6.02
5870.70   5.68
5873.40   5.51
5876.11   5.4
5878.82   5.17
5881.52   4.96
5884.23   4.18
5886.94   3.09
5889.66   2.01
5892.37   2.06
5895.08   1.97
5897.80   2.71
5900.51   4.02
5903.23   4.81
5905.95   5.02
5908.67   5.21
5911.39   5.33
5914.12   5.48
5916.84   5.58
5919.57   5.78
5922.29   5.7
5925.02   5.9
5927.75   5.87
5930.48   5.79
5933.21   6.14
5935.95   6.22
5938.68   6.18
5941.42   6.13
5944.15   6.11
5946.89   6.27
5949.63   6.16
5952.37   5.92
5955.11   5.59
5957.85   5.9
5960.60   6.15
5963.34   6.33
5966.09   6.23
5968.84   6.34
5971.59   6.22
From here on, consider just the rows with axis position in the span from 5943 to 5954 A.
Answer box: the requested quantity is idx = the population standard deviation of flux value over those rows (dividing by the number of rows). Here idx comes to 0.13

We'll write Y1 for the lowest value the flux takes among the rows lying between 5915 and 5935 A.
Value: 5.58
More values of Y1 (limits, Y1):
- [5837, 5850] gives 6.38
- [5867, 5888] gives 3.09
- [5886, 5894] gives 2.01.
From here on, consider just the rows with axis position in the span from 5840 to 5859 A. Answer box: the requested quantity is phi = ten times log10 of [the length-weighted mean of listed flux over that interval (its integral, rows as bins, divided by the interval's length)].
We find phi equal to 8.1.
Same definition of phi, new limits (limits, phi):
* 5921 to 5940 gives 7.8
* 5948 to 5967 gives 7.8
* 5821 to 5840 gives 8.3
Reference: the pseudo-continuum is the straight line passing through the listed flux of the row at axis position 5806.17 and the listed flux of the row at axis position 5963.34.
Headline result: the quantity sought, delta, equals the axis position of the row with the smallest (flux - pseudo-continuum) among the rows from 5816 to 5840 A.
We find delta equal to 5827.60 A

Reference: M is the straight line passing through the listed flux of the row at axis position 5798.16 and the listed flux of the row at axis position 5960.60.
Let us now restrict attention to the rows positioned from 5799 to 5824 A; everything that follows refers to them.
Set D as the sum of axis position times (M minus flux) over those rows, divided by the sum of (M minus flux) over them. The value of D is 5806.7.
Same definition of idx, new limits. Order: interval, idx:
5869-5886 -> 0.49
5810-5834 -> 0.26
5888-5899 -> 0.30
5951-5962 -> 0.20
